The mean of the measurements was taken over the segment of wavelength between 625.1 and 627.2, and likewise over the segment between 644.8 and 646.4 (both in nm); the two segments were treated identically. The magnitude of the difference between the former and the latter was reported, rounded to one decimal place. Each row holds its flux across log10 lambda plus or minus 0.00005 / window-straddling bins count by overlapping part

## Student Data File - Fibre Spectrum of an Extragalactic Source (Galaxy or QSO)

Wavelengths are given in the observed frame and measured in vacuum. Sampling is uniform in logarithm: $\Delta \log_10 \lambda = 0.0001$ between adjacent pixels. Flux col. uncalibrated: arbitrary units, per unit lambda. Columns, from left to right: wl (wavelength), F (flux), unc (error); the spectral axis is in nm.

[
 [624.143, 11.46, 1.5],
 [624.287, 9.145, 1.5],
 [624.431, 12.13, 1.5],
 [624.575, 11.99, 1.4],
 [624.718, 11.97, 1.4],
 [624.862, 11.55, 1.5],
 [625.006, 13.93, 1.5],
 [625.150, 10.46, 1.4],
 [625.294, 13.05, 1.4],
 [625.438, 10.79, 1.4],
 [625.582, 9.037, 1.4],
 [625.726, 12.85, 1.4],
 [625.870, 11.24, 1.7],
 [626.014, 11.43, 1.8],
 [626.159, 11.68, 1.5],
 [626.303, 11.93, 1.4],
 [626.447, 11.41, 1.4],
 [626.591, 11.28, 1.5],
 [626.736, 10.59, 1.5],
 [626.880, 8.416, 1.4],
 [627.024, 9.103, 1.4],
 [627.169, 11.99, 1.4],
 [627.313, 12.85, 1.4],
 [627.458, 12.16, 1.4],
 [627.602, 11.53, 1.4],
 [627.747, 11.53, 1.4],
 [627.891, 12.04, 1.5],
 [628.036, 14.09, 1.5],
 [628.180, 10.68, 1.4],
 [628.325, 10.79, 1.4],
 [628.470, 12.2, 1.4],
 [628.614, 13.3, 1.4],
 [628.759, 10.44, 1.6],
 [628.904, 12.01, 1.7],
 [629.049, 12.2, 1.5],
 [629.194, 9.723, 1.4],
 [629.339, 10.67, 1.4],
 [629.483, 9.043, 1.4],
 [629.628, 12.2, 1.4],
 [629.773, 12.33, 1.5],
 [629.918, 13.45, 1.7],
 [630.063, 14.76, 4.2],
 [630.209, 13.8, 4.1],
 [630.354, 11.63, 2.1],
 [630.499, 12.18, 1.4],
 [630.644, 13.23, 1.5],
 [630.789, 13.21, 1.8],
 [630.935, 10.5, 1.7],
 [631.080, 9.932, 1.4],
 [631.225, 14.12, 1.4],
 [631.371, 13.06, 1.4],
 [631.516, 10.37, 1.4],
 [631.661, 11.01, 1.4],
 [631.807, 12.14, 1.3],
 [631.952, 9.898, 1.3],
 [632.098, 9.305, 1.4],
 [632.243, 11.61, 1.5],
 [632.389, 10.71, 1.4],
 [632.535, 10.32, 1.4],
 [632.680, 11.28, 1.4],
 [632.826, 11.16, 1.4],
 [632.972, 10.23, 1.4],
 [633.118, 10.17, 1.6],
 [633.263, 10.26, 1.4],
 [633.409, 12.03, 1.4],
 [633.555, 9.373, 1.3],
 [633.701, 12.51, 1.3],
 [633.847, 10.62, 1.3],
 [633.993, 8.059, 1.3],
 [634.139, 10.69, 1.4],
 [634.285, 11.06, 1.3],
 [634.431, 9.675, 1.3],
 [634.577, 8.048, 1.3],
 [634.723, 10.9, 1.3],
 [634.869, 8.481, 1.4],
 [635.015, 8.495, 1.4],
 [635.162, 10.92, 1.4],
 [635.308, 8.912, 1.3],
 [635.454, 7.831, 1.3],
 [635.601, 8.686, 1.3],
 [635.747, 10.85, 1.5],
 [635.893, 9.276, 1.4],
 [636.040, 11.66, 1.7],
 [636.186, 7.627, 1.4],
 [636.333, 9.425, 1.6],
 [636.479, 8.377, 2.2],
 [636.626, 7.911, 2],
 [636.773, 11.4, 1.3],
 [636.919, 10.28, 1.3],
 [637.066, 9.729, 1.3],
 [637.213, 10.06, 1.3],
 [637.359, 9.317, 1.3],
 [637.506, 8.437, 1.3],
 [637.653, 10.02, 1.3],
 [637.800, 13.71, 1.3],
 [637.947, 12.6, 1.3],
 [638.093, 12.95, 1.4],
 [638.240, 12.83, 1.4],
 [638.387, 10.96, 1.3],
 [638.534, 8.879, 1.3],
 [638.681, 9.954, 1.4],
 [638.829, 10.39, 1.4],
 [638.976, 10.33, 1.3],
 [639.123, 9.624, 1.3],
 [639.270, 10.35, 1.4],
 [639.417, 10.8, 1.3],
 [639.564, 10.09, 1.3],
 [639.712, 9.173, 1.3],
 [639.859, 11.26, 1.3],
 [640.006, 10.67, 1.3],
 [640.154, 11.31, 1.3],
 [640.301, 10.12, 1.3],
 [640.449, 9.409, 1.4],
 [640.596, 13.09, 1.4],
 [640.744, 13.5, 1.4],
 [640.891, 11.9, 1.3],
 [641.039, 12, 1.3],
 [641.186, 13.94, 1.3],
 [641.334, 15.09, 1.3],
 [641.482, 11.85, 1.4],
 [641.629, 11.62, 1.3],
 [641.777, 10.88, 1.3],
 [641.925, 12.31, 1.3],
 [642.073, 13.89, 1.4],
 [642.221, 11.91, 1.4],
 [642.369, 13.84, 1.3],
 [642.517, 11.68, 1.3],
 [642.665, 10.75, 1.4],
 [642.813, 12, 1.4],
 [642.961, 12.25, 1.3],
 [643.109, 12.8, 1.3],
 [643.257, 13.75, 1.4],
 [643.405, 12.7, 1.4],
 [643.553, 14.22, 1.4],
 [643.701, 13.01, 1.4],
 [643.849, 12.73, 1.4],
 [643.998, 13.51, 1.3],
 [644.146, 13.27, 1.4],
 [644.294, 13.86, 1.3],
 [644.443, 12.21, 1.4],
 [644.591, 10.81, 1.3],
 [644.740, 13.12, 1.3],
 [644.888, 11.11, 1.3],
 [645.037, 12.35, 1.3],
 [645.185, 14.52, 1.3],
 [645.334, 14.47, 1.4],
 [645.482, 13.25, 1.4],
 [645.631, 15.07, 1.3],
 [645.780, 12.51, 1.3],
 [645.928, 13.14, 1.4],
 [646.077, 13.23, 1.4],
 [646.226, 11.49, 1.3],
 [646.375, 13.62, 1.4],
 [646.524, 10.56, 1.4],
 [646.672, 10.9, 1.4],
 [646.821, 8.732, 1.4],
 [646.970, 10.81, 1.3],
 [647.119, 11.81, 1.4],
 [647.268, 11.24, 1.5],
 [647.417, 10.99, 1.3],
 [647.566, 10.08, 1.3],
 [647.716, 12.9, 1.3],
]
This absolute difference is 2.1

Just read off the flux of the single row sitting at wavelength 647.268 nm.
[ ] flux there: 11.24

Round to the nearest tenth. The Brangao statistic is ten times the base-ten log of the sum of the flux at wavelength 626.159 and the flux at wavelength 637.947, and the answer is 13.9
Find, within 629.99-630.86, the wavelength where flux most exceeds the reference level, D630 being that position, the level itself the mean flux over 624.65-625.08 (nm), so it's 630.063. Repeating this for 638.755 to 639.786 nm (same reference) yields 639.417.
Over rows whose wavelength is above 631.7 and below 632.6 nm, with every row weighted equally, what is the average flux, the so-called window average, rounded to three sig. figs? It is 10.7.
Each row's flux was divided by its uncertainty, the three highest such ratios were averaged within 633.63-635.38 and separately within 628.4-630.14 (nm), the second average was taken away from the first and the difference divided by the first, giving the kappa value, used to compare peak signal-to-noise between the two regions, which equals -0.02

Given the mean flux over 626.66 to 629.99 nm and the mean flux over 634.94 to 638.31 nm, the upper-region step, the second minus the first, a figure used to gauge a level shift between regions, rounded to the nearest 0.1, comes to -1.4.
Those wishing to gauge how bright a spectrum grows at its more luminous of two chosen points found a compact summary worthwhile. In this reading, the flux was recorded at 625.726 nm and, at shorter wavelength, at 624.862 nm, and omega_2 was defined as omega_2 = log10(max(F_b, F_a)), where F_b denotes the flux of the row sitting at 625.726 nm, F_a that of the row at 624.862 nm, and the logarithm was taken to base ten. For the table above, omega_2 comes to 1.11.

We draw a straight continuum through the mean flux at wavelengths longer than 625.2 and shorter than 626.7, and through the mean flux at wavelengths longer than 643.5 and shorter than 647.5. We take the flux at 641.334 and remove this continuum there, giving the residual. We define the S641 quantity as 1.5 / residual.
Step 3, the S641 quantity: 0.5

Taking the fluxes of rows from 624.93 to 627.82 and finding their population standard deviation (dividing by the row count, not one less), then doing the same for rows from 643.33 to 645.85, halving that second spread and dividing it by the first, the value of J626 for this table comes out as 0.41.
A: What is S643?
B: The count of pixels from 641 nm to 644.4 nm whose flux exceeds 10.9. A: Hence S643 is 21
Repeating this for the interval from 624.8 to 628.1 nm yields 17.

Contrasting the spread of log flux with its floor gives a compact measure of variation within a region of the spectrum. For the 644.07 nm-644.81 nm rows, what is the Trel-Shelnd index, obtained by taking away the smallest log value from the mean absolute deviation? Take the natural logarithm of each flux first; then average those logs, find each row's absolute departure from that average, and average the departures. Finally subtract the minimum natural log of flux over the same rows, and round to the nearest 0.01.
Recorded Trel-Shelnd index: -2.31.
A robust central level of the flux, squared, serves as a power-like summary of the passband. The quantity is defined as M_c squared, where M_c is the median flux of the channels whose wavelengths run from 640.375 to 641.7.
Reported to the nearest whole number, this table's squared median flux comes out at 144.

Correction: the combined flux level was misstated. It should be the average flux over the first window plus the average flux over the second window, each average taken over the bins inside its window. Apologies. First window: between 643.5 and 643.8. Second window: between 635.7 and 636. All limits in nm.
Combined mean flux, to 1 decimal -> 23.7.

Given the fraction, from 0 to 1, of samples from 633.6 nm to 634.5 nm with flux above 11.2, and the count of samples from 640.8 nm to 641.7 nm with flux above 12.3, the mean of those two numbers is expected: 1.1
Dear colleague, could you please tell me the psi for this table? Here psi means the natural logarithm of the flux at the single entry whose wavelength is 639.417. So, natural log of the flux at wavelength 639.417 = 2.380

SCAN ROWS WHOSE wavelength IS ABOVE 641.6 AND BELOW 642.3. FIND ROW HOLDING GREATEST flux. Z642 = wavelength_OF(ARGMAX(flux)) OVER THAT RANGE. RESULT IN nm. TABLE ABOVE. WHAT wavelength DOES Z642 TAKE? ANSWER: 642.073 nm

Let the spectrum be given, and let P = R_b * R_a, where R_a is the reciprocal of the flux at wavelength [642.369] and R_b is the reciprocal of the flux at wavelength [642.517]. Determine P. 0.0062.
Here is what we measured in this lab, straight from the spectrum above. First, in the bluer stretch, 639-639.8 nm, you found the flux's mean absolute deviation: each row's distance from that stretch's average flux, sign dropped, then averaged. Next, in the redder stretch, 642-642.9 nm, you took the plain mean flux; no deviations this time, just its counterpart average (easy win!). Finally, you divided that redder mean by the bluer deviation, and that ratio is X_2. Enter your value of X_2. 25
